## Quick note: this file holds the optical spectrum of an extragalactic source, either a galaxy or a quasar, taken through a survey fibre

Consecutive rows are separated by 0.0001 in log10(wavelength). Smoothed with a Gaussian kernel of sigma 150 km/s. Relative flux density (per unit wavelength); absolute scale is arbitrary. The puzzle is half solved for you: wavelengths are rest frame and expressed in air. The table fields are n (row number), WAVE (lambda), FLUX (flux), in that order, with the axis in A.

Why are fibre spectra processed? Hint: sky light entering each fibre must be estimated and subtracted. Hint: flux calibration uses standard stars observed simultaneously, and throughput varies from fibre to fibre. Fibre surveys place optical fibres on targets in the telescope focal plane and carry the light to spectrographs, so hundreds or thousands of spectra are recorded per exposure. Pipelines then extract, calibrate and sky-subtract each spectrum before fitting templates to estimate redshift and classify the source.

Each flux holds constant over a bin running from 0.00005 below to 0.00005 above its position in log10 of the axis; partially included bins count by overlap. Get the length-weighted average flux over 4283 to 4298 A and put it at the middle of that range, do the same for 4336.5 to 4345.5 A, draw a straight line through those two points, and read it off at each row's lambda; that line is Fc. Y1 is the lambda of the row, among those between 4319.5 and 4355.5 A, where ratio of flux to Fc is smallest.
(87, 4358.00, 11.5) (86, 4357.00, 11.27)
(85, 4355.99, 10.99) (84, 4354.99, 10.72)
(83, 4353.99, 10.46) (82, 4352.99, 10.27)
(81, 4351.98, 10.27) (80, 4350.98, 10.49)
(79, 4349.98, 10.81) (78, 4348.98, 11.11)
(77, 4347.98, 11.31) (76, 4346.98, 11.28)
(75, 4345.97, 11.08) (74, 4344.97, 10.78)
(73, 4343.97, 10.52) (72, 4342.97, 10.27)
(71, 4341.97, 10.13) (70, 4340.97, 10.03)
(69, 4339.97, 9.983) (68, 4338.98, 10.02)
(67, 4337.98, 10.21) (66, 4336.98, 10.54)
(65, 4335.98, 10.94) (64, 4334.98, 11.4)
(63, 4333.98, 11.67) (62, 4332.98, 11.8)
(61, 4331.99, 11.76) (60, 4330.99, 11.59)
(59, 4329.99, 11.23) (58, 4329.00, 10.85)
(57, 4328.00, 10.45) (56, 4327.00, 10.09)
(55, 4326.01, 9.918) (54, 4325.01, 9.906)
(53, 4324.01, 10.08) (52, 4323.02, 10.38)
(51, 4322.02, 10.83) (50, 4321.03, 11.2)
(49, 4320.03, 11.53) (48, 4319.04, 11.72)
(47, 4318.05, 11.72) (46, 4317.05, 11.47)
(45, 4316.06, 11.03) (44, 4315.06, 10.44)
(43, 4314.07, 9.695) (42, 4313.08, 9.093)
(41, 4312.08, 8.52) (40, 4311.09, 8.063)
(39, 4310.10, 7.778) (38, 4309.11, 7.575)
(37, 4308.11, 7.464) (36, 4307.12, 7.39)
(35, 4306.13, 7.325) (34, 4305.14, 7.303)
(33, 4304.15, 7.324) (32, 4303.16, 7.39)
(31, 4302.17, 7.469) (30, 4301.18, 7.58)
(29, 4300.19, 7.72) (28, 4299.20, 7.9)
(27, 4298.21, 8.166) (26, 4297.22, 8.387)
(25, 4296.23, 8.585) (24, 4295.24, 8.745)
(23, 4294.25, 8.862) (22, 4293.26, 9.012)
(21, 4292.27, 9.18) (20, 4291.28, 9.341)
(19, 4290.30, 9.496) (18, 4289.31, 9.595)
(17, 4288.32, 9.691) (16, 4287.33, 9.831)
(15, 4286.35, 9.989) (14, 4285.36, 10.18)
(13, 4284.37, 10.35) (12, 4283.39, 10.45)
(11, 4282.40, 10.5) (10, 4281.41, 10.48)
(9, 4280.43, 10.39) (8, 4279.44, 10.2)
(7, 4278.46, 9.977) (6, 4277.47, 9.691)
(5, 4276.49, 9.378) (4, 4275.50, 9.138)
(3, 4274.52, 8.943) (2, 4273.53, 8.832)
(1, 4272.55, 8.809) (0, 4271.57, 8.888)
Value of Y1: 4339.97 A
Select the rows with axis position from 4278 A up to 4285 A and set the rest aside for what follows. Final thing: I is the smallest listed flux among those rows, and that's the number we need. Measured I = 9.977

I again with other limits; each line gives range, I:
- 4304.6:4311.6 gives 7.303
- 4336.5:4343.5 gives 9.983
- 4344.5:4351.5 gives 10.49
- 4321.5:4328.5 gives 9.906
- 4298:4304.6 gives 7.324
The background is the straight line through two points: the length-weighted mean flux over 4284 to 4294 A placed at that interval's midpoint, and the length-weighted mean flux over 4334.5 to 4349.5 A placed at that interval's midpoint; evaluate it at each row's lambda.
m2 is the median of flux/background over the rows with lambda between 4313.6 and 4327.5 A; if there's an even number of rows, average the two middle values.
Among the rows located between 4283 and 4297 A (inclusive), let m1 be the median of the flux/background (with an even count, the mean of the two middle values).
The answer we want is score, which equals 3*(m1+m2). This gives 6.10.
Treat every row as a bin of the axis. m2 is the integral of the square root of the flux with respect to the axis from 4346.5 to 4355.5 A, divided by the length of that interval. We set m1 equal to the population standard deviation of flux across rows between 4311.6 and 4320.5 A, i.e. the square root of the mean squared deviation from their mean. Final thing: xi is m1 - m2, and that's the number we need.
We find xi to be -2.14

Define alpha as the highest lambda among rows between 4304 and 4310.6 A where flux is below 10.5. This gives 4310.10 A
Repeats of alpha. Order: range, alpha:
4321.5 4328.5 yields 4328.00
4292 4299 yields 4298.21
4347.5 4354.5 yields 4353.99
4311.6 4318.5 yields 4315.06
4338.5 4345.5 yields 4342.97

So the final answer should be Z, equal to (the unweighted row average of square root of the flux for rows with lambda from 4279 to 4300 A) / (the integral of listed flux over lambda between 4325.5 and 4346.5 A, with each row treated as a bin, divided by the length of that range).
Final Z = 0.287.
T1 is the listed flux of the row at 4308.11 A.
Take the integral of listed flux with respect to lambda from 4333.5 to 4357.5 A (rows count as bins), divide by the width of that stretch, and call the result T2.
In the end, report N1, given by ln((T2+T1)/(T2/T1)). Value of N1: 2.54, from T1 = 7.464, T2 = 10.7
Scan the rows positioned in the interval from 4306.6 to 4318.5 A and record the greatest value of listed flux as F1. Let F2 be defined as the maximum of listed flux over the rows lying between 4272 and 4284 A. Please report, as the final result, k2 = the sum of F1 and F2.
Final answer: 22.2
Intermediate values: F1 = 11.72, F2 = 10.5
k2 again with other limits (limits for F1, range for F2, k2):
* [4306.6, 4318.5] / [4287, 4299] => 21.6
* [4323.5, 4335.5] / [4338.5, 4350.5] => 23.1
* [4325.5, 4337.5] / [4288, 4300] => 21.5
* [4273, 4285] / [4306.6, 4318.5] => 22.2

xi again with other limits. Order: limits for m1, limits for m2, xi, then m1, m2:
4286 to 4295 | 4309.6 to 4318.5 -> -2.76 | 0.36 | 3.11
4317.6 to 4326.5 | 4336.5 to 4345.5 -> -2.49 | 0.72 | 3.21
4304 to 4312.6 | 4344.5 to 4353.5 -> -2.89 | 0.39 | 3.29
